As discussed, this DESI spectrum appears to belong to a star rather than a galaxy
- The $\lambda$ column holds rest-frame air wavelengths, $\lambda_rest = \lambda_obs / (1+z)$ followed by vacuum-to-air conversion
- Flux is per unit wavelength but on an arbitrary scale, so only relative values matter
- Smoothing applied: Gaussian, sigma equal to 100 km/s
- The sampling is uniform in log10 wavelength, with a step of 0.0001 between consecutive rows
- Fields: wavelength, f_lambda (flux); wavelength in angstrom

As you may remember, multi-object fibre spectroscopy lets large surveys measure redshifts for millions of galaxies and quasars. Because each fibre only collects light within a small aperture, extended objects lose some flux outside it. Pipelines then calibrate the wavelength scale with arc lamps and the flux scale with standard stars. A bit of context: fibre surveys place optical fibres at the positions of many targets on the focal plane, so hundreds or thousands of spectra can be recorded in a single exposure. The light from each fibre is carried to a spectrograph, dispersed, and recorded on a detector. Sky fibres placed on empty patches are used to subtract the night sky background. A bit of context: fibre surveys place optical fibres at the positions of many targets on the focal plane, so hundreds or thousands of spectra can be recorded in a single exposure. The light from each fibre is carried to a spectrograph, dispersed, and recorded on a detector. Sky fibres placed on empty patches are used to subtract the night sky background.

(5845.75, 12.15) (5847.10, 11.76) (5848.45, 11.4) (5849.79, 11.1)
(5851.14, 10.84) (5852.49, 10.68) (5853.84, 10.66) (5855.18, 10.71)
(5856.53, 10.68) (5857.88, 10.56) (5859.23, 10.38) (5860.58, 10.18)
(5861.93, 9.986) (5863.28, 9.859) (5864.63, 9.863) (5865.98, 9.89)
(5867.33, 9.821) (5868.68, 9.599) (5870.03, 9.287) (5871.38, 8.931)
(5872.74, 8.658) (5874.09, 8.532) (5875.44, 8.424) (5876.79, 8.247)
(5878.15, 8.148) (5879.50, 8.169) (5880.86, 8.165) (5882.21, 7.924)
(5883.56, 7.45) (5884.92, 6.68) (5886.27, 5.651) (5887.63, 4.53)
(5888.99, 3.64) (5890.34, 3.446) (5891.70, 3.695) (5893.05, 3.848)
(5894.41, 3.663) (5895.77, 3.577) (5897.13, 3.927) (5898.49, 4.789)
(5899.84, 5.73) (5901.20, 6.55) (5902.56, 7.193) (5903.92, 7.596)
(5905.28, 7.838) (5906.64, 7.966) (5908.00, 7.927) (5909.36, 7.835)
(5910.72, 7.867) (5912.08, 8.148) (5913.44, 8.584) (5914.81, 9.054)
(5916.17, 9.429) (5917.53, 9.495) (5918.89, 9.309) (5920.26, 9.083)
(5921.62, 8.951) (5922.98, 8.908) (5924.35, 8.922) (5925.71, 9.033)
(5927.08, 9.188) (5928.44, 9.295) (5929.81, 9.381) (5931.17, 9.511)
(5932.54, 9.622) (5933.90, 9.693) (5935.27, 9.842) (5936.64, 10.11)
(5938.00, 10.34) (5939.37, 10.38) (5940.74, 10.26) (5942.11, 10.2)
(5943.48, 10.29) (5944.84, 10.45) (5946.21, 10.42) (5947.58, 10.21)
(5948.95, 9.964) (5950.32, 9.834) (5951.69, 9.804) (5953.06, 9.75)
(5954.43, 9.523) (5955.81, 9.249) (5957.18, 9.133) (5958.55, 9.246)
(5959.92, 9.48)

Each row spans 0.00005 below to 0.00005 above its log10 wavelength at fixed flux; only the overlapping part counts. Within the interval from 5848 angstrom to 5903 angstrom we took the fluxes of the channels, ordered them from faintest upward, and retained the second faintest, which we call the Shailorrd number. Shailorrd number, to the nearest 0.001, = 3.577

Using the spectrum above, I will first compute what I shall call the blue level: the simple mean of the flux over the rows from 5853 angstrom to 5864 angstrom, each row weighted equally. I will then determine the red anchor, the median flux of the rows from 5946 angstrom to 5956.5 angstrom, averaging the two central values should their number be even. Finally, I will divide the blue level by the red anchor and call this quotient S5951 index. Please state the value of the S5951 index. 1.06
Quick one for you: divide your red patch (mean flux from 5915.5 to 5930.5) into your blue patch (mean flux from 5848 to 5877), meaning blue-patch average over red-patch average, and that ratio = 1.08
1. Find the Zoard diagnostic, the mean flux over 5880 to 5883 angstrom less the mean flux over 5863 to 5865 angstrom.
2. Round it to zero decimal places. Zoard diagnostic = -2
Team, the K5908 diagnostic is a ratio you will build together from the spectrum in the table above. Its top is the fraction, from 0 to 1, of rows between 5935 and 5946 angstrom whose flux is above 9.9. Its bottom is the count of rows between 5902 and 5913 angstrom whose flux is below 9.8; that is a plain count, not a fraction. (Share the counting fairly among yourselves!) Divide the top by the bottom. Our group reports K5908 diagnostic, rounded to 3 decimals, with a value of 0.109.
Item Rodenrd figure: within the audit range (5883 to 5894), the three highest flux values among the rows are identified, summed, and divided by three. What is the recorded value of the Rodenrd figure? 6.6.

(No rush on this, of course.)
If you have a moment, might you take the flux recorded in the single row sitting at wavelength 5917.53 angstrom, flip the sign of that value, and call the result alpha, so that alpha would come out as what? -9.5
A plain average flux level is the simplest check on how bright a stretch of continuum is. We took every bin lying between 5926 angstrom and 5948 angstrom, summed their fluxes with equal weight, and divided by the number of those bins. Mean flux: 9.9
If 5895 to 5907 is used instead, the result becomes 6.1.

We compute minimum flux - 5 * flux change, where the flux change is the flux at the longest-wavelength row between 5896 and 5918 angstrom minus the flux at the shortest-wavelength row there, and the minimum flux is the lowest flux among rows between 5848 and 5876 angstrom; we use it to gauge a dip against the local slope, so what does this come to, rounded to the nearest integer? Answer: -19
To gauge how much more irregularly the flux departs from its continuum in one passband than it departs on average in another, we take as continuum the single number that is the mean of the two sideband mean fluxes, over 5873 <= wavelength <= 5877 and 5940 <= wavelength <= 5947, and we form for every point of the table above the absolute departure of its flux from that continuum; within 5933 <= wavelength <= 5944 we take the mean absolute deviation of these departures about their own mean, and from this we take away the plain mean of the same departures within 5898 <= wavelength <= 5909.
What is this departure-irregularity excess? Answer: -2.2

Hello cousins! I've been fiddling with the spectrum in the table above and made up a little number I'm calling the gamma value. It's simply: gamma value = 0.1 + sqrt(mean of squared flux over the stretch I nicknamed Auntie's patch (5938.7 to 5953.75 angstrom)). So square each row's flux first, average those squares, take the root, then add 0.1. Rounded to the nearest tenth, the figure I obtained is 10.2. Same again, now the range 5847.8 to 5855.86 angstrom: 11.0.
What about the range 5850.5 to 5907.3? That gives 8.2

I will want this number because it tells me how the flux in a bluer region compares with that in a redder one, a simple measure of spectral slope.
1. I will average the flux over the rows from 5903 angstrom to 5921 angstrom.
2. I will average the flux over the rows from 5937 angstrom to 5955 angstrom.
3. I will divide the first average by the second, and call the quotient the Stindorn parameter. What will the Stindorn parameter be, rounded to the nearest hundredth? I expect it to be 0.84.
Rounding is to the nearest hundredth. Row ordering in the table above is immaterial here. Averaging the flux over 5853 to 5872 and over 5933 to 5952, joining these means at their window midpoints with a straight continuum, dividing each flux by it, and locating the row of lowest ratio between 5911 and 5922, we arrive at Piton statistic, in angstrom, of 5912.08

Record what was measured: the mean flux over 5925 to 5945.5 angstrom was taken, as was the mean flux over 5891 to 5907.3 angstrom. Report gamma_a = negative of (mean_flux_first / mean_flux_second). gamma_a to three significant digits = -1.78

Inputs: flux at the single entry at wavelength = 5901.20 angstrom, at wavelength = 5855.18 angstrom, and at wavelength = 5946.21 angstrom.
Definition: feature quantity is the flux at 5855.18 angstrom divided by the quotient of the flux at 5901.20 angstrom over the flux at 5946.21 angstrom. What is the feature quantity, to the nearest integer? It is 17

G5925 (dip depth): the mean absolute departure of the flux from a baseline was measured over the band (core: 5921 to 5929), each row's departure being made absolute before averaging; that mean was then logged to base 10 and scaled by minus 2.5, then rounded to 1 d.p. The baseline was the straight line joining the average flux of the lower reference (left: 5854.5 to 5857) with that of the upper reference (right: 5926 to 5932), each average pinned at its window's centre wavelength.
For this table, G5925 1.1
